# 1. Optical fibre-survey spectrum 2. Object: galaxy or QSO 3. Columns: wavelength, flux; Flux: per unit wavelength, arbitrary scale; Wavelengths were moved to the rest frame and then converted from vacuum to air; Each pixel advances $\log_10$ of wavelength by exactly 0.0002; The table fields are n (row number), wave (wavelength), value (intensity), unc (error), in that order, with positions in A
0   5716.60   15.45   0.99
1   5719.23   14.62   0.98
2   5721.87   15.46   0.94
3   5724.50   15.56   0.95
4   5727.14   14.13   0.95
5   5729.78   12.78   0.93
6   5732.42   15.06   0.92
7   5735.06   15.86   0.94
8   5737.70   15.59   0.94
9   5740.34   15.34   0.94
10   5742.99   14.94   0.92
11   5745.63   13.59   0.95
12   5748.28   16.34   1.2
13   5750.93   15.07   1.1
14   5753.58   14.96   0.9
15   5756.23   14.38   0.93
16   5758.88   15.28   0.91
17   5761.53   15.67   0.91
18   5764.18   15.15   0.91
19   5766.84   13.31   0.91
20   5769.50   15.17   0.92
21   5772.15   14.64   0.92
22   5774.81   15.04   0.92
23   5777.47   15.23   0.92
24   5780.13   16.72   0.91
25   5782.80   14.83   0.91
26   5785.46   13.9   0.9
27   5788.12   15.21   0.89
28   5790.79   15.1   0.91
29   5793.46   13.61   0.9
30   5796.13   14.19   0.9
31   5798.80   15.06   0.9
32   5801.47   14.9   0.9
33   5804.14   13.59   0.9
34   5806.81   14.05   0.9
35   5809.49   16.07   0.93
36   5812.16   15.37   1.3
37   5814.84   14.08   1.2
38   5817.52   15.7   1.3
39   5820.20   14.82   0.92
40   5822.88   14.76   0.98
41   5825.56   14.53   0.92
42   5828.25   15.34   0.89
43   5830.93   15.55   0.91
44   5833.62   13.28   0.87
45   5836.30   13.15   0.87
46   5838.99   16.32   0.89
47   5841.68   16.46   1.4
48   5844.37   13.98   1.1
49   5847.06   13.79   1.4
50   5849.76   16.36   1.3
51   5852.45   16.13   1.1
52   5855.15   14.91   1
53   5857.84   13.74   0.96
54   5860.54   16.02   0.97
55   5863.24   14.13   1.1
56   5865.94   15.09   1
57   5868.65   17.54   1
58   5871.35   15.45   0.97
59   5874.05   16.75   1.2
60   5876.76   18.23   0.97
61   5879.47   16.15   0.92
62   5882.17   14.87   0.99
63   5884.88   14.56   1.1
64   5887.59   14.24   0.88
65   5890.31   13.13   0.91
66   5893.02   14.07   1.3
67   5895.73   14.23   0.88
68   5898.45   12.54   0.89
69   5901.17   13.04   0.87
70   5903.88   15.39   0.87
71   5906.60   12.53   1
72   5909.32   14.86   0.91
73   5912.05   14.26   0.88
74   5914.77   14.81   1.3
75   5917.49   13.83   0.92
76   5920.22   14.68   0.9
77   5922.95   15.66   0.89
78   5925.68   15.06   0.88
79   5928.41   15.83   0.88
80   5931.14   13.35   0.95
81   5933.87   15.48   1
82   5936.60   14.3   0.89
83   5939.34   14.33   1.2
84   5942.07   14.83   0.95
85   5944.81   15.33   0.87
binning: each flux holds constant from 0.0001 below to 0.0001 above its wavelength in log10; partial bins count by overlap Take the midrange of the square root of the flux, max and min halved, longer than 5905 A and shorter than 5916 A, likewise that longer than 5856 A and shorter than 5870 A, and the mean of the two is 3.82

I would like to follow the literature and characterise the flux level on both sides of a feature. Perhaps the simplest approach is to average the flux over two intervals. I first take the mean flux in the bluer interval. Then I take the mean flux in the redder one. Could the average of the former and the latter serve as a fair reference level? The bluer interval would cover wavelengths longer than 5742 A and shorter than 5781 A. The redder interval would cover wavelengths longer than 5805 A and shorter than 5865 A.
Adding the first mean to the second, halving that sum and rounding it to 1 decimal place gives 15.0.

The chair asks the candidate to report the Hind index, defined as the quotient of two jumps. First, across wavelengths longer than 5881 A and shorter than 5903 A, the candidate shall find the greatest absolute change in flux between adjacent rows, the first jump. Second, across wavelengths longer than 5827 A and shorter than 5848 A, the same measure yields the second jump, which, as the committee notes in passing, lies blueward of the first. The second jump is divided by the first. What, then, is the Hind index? 1.9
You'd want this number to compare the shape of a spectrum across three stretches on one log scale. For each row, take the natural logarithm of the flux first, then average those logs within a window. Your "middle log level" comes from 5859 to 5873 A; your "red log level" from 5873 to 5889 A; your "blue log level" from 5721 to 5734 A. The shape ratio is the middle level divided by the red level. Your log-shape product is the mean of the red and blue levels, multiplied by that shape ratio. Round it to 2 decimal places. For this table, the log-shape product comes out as 2.71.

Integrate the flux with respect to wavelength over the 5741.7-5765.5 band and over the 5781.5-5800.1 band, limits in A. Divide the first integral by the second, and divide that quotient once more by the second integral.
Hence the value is 0.0049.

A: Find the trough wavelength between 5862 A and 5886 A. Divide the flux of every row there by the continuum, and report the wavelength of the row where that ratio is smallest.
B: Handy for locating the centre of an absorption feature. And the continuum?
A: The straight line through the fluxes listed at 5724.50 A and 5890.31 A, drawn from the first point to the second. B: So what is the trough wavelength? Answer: 5863.24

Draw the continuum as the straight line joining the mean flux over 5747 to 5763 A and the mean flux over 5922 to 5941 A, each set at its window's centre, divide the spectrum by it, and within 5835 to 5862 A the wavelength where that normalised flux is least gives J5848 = 5836.30 A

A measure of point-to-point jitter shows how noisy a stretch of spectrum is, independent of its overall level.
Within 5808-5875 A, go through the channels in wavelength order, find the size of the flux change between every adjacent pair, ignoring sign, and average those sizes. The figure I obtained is 1.26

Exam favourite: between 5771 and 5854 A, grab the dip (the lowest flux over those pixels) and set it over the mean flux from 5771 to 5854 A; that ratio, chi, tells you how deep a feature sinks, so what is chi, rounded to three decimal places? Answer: 0.883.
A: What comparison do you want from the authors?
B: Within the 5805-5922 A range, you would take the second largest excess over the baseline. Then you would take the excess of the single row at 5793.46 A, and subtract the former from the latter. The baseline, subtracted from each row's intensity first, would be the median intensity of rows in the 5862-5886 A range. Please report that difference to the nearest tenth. -3.9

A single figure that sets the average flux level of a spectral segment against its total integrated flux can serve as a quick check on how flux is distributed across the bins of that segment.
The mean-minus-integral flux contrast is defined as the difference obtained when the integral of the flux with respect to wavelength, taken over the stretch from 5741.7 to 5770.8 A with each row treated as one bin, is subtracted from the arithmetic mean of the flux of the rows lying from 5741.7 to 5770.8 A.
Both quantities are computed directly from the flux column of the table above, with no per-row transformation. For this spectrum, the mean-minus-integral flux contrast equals -419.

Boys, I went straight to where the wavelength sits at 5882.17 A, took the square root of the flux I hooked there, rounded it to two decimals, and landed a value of 3.86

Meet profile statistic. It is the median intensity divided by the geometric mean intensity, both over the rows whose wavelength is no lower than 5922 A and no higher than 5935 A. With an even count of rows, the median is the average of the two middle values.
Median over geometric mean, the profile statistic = 1.03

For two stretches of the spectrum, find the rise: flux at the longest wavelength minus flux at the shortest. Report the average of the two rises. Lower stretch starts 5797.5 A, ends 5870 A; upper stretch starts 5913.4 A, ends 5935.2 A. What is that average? 1.6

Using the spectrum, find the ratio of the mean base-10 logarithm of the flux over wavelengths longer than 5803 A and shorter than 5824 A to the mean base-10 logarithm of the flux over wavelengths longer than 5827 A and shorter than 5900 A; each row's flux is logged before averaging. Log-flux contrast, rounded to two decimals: 1.00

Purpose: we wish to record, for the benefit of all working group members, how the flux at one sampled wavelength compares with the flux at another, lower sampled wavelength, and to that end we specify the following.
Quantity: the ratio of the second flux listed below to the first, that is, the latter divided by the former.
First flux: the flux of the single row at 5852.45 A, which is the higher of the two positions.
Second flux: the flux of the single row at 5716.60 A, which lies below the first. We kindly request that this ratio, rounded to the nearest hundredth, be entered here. 0.96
